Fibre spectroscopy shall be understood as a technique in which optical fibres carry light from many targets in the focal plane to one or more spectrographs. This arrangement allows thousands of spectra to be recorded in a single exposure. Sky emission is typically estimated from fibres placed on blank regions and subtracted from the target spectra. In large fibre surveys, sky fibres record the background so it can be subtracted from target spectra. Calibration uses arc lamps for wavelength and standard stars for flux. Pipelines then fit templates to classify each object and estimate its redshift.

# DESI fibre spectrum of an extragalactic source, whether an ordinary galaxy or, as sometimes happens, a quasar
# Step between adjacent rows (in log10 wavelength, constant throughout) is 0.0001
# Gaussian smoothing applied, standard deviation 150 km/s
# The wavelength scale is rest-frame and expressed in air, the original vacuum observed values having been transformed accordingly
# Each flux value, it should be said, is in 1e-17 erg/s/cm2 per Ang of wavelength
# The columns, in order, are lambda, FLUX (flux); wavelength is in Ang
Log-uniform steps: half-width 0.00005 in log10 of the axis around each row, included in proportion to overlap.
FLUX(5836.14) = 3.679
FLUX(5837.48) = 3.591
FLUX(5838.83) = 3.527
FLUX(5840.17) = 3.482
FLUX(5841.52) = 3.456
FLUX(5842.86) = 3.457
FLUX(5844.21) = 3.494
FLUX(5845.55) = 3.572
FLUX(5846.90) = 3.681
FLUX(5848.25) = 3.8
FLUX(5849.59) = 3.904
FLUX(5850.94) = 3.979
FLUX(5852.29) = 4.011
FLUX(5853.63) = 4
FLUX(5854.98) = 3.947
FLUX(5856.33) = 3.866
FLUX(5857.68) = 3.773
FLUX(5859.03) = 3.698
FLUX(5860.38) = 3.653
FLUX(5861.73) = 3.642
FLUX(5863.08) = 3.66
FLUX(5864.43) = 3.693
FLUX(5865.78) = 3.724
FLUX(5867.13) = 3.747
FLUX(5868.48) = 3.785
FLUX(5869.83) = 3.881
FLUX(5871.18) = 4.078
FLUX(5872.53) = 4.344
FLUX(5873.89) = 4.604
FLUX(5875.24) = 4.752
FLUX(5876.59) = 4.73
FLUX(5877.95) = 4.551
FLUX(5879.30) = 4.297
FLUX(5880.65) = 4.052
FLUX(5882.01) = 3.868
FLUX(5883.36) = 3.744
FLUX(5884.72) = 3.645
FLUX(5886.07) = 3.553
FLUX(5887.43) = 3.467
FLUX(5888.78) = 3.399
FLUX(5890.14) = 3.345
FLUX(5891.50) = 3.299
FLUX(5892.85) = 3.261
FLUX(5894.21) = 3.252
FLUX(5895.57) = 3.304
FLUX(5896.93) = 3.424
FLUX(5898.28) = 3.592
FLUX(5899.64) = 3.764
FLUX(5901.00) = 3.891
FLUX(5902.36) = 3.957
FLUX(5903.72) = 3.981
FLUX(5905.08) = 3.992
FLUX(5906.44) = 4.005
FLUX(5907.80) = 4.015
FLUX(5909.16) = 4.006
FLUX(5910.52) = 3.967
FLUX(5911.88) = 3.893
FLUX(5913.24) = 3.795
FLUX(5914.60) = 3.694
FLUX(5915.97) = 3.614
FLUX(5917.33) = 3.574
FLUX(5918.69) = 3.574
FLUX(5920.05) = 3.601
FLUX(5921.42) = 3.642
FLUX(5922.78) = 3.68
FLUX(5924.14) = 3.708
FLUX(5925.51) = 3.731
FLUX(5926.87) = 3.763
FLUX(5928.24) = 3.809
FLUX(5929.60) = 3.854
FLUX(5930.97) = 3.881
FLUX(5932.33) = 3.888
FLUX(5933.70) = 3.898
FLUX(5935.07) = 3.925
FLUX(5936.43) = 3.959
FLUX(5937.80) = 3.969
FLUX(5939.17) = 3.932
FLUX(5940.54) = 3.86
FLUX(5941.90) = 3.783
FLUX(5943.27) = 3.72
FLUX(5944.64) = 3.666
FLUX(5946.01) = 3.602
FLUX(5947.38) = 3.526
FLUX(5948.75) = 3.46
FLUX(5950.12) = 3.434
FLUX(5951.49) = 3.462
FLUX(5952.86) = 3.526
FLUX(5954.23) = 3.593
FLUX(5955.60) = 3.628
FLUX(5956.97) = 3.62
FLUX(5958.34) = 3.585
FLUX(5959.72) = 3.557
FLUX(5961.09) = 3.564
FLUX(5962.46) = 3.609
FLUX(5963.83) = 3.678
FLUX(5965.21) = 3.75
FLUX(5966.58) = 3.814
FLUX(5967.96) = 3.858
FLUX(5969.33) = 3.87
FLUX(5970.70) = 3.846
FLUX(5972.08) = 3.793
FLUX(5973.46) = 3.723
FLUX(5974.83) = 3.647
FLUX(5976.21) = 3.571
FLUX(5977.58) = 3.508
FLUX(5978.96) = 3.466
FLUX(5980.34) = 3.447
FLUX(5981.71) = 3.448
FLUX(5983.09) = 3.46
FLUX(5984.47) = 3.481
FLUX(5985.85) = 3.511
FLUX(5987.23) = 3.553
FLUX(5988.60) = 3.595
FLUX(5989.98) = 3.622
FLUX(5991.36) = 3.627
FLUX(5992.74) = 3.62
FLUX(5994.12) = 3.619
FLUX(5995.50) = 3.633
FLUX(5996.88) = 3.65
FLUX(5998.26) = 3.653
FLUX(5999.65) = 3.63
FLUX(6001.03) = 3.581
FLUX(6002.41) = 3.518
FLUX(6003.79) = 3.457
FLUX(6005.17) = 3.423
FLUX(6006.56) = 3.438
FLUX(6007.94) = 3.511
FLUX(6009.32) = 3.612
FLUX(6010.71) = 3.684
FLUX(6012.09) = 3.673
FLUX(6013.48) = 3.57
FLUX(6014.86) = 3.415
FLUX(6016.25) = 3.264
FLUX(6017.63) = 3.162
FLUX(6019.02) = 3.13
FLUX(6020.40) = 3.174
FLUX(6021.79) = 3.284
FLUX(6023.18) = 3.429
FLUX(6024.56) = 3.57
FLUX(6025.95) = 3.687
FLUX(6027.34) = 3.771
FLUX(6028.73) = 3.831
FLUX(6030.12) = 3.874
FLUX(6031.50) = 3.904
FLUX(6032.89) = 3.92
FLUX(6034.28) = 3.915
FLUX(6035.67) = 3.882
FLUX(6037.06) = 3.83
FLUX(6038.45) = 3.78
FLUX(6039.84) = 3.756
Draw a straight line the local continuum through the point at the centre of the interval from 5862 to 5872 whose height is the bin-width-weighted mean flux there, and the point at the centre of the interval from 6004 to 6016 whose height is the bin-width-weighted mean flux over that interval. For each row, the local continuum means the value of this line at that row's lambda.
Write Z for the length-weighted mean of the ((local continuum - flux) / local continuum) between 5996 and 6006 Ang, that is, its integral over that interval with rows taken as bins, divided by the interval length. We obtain 0.00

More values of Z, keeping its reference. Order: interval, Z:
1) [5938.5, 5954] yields 0.00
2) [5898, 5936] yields -0.03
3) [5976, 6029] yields 0.01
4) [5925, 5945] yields -0.05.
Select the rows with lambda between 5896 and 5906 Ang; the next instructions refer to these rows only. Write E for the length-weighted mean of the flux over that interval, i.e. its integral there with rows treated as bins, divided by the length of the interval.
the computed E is 3.79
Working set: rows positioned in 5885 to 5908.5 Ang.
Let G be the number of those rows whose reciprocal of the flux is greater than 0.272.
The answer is 10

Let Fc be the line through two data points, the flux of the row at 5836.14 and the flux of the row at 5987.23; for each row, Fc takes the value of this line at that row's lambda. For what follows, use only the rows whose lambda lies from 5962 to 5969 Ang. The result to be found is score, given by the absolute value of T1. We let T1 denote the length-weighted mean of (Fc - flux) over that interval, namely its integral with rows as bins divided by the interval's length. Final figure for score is 0.18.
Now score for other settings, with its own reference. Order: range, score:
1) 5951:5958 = 0.01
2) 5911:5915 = 0.19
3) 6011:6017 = 0.04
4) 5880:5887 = 0.12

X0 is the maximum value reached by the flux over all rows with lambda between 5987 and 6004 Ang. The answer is 3.653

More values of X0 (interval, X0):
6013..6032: 3.904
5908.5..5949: 4.006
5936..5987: 3.969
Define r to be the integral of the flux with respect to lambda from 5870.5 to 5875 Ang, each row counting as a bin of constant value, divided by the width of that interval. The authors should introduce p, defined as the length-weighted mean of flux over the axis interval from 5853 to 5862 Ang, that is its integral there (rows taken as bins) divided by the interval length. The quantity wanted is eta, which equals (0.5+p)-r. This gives -0.08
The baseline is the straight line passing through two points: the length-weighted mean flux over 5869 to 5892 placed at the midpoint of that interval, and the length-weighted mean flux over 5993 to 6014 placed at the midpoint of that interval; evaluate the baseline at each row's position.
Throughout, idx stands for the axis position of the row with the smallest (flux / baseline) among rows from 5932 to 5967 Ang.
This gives 5950.12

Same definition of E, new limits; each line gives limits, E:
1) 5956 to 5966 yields 3.63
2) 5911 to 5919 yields 3.70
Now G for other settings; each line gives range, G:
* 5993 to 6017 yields 16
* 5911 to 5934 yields 5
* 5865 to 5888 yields 3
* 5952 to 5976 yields 9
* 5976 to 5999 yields 17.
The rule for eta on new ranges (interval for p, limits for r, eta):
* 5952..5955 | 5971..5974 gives 0.30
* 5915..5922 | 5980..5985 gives 0.64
